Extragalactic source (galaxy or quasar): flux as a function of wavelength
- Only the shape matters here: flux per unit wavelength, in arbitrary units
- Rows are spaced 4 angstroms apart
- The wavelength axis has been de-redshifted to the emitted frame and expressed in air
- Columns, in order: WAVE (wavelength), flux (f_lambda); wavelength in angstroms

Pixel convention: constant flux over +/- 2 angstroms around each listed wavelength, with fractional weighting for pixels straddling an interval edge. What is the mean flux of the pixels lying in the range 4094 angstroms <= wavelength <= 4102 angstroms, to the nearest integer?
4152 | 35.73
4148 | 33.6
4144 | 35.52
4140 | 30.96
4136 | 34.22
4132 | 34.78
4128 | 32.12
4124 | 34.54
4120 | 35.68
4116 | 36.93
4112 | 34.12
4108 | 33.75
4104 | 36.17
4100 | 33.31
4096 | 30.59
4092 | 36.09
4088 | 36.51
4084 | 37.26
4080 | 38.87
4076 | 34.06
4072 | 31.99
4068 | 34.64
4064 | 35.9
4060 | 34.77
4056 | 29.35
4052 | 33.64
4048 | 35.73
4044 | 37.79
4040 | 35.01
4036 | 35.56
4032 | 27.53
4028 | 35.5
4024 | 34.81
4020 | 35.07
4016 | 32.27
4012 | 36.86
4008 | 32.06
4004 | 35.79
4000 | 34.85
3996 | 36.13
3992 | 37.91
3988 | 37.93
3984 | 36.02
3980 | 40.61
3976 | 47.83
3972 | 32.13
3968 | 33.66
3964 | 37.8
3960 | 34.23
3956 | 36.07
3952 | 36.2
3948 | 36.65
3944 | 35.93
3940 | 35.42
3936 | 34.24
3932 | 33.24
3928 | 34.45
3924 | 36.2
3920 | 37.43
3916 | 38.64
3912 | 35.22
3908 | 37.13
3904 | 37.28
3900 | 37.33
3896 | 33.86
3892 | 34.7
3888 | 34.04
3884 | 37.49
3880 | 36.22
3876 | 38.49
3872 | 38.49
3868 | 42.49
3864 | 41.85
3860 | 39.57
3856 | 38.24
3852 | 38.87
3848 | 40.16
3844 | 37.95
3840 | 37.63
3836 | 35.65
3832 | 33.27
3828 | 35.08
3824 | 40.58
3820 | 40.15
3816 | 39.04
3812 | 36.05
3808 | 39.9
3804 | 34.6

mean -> 32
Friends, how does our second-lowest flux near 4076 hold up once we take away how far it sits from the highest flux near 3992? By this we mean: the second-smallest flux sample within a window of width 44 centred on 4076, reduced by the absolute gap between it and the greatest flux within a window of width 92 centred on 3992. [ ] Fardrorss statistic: 13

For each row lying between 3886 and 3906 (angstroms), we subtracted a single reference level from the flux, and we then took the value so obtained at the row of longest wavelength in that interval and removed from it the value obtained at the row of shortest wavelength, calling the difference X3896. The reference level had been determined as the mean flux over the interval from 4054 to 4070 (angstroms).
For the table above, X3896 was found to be 3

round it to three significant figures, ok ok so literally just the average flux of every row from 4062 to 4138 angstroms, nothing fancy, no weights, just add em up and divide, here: 34.8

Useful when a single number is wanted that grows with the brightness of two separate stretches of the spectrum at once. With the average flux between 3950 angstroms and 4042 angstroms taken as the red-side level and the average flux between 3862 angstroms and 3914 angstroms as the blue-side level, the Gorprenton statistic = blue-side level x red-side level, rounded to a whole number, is 1332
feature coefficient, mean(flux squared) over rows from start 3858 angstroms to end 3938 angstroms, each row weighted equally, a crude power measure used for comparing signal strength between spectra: 1369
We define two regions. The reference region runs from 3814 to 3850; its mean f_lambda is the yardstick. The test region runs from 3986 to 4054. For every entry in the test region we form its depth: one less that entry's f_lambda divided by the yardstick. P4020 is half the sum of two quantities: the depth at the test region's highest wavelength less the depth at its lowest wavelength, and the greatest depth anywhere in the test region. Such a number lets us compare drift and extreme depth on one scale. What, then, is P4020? 0.19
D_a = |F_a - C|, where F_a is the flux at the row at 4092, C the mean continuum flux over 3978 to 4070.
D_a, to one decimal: 1.1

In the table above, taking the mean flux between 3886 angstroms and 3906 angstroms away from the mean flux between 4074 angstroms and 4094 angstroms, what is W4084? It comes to 1.1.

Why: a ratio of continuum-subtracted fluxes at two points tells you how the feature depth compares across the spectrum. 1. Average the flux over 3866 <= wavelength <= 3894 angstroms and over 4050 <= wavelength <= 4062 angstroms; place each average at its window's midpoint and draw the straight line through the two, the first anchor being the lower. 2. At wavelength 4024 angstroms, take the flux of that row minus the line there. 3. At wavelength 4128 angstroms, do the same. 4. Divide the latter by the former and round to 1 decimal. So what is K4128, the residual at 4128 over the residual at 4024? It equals 1.1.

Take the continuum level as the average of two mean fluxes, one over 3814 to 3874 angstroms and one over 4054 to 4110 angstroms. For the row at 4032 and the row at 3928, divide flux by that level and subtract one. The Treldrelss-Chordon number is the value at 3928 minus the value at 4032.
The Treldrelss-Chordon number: 0.19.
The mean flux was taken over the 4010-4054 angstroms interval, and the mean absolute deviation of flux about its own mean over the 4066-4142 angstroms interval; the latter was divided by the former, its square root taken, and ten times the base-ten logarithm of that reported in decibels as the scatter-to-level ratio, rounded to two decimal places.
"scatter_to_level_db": -6.57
